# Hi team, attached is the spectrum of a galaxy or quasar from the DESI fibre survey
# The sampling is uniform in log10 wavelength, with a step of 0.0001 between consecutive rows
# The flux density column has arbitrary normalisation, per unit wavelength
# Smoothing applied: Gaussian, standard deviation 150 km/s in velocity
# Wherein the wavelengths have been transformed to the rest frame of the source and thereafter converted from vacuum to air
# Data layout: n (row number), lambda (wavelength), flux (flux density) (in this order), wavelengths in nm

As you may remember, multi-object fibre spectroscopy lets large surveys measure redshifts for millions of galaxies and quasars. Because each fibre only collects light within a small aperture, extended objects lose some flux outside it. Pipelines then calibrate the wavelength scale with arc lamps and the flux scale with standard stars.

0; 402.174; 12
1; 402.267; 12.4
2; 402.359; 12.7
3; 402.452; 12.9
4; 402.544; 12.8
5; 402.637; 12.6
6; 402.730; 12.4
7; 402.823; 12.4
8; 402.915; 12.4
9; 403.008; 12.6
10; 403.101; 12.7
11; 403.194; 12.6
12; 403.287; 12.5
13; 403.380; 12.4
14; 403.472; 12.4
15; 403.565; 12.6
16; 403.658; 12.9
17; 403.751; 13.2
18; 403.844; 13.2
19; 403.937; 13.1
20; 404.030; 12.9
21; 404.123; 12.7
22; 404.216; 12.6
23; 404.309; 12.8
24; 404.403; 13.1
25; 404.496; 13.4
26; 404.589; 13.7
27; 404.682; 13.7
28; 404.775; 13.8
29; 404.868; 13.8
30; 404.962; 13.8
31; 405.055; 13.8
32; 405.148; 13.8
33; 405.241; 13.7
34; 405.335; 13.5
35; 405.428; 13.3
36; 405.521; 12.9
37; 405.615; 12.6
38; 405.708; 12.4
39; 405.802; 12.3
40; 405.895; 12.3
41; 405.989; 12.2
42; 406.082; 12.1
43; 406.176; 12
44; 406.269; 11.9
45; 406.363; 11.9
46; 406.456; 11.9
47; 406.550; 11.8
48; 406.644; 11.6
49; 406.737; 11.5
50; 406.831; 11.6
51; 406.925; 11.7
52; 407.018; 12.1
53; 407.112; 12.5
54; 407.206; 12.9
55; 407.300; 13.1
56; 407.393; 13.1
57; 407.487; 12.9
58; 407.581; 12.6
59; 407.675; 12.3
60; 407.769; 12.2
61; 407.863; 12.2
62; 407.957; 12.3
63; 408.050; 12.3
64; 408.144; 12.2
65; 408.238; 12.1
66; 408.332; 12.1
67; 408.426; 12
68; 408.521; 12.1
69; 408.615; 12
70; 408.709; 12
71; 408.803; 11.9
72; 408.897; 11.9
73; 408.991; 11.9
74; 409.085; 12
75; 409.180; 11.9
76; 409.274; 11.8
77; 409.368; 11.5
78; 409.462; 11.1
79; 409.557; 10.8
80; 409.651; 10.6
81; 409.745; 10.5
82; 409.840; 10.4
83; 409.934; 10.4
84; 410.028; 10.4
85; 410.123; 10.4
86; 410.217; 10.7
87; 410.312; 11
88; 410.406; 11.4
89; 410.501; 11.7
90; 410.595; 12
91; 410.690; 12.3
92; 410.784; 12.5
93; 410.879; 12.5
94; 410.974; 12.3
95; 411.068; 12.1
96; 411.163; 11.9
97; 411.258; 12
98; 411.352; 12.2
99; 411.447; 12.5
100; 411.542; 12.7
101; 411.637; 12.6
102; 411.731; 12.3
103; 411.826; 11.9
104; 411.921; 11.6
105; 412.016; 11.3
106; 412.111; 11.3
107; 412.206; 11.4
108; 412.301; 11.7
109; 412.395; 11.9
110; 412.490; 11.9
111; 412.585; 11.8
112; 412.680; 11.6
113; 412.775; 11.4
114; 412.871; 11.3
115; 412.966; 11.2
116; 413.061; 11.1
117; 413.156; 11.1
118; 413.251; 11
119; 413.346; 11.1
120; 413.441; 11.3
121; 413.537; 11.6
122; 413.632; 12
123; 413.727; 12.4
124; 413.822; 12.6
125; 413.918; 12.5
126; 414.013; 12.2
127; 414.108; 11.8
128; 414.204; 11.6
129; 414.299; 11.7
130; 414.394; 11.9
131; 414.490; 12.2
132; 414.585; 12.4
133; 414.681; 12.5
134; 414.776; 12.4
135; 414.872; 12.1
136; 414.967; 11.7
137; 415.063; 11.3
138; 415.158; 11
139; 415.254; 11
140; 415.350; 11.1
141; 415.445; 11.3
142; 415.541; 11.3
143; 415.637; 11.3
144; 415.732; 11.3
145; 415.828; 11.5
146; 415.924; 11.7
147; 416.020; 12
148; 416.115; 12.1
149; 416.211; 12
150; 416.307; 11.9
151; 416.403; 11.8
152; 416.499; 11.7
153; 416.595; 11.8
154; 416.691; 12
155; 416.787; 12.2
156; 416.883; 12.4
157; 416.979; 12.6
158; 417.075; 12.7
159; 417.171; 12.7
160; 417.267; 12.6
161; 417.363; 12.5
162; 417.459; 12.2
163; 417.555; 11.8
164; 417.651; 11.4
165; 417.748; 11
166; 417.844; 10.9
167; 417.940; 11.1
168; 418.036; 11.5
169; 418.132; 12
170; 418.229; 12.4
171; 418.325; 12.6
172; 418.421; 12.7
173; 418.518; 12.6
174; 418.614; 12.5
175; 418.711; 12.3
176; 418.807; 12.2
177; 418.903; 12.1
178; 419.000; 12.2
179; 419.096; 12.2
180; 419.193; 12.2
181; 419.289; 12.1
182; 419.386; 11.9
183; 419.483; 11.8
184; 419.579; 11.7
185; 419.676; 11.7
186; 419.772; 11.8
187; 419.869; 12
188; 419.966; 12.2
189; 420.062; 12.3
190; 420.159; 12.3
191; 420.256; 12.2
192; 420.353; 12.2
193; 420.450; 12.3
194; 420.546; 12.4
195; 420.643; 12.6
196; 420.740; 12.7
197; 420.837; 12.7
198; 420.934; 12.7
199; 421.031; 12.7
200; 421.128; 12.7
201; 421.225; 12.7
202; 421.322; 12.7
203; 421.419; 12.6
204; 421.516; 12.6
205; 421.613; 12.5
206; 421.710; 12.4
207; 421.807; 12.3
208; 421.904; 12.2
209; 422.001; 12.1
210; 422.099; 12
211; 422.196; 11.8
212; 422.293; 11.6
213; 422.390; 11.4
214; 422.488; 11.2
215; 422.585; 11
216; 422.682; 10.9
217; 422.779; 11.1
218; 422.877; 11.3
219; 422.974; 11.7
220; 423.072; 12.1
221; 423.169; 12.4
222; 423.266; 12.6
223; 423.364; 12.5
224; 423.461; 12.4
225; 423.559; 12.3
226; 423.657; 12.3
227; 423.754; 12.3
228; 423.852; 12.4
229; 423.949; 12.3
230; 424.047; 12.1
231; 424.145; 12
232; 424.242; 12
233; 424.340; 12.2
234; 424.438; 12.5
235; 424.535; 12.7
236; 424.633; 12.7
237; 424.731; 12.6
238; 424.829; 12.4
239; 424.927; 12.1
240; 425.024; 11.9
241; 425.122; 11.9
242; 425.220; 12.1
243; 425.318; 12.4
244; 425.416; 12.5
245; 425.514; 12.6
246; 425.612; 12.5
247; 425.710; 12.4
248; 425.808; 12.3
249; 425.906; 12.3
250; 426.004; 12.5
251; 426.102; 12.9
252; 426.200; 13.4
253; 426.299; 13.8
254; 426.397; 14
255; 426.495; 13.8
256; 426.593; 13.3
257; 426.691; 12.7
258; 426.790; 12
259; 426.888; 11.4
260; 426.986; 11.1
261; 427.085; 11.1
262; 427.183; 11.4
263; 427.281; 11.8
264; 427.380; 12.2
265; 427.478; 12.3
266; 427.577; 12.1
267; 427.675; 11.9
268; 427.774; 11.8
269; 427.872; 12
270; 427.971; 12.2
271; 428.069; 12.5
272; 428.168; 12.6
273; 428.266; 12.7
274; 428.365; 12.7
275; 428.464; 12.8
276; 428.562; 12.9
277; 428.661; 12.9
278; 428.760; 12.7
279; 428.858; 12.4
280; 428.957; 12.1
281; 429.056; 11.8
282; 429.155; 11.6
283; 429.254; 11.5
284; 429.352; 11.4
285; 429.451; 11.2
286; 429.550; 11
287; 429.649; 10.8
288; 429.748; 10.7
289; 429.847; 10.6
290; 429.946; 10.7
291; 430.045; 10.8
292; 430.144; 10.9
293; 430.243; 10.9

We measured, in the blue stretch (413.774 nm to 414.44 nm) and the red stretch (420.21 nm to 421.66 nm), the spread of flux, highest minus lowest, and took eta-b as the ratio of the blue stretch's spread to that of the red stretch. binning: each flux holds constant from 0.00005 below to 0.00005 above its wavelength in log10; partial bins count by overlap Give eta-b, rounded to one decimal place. 2.0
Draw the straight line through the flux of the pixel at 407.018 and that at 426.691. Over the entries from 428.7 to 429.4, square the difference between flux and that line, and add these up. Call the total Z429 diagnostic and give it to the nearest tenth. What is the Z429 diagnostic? 6.5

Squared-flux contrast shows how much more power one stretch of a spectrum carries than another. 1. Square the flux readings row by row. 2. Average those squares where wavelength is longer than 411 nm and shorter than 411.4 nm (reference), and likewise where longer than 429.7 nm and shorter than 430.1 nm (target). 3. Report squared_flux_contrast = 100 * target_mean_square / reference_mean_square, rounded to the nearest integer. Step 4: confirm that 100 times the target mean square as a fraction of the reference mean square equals 79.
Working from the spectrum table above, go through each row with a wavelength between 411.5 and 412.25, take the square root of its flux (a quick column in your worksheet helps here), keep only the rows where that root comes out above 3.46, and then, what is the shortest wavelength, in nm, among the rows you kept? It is 411.542 nm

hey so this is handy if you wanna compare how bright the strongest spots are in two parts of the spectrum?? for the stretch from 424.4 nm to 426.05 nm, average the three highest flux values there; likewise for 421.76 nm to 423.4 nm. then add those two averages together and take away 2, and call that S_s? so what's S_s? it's 23.2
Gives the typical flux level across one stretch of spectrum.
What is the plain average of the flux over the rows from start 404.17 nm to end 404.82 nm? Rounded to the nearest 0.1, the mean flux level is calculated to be 13.3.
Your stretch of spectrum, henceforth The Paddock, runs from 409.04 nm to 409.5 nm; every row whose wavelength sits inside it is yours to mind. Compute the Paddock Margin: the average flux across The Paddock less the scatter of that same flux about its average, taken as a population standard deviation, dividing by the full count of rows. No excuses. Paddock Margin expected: 11.3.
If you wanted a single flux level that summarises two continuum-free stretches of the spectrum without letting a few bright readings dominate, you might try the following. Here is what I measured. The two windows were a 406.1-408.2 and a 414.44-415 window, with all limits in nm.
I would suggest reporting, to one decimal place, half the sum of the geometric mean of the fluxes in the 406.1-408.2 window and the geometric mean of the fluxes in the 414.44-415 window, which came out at 12.2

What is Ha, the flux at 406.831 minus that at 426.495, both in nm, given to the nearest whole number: -2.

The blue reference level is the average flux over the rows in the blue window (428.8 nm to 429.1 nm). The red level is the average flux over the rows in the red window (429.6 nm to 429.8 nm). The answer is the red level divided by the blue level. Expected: 0.89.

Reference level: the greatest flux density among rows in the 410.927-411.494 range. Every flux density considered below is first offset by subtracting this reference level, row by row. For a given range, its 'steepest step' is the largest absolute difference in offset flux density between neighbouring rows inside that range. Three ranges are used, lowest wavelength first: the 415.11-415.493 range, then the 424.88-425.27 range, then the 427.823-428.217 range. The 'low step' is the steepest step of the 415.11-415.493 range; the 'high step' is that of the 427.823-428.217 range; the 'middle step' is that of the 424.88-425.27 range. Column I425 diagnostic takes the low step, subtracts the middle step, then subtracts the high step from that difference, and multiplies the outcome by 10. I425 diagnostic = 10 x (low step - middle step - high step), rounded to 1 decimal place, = -3.0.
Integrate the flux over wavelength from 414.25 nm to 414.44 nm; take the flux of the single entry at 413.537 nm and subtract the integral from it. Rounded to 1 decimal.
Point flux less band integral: 9.3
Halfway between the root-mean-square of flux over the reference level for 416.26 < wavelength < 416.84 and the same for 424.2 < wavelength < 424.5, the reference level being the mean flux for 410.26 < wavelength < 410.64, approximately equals 1.05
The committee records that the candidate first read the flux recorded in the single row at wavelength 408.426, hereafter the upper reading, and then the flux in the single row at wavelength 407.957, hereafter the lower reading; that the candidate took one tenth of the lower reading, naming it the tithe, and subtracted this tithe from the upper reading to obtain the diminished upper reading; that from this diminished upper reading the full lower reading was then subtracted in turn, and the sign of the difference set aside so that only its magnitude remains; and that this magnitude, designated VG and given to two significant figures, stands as 1.5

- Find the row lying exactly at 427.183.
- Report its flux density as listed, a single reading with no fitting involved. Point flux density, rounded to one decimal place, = 11.4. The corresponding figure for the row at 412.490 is 11.9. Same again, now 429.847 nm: 10.6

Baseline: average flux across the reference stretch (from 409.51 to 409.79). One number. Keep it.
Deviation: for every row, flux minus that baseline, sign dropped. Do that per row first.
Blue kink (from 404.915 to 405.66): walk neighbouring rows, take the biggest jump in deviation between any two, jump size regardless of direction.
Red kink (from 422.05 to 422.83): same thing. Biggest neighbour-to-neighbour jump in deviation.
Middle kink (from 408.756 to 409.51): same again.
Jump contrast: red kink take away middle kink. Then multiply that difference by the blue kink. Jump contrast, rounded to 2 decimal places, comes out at -0.08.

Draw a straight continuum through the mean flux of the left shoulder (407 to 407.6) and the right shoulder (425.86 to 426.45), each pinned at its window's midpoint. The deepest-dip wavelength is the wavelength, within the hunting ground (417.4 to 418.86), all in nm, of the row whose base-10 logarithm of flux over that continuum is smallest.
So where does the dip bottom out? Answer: 417.844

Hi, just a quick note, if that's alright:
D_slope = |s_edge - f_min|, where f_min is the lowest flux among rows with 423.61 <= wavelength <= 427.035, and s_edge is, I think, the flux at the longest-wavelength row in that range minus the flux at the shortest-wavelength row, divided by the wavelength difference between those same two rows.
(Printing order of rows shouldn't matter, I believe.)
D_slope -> 11.5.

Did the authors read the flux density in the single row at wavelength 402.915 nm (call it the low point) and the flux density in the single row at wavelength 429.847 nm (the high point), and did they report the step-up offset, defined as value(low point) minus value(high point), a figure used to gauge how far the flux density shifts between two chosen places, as 1.8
